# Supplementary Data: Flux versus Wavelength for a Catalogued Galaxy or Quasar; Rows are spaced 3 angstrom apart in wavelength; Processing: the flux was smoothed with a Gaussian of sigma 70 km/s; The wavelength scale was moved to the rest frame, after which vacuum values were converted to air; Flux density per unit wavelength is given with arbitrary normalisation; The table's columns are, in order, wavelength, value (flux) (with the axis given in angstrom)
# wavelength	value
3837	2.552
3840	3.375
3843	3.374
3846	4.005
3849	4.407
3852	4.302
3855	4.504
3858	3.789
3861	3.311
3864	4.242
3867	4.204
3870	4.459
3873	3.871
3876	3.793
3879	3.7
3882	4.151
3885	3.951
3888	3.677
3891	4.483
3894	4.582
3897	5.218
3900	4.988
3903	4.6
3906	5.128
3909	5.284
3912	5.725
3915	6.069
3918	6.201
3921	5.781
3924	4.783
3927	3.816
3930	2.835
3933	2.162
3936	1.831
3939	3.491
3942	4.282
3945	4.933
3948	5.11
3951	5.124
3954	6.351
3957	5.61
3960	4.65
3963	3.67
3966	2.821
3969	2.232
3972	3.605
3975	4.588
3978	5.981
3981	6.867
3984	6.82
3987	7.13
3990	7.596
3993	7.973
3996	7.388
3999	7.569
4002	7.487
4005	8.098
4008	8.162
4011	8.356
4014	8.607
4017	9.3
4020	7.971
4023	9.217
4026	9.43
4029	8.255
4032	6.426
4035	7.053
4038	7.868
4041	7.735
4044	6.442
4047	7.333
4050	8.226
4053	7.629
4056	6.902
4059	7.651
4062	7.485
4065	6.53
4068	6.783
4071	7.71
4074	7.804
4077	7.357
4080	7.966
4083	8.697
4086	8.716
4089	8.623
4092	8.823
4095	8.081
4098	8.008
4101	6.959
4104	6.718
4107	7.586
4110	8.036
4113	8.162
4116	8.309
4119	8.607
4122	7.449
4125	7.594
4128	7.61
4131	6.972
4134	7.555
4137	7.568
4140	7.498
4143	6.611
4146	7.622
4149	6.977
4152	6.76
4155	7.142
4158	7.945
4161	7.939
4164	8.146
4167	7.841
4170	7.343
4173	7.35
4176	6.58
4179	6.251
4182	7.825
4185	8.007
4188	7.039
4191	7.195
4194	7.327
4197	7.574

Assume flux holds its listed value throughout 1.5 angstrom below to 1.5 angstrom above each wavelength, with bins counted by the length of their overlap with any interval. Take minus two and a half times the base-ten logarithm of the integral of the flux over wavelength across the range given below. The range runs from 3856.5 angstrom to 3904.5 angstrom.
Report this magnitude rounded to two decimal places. -5.76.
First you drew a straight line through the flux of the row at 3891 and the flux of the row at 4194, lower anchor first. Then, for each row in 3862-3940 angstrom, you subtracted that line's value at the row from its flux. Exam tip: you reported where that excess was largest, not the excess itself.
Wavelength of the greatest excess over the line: 3918 angstrom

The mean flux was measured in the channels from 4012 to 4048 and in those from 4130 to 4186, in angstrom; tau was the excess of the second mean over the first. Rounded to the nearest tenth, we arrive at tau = -0.6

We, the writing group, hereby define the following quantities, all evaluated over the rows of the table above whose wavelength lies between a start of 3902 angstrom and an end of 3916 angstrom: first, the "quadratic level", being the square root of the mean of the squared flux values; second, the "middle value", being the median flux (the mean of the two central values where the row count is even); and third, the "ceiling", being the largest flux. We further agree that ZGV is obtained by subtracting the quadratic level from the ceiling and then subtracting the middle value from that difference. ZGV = -4.6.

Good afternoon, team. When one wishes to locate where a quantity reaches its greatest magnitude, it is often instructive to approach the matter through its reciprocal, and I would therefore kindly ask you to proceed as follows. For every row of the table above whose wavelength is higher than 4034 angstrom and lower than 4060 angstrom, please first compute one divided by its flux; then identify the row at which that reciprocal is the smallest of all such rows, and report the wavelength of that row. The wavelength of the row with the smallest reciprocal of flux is 4050 angstrom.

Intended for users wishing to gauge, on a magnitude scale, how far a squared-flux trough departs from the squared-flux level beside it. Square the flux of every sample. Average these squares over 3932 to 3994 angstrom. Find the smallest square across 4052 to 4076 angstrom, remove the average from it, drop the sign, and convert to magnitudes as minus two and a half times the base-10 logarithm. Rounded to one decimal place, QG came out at -3.0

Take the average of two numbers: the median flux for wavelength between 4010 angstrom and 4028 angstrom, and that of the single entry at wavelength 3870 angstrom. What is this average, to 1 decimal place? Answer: 6.7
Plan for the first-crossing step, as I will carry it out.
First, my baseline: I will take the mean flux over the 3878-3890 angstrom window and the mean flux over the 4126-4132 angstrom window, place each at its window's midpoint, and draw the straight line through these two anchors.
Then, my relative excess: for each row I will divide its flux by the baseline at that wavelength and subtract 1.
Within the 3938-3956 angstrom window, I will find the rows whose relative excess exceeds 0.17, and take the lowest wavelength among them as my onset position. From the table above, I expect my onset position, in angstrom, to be 3954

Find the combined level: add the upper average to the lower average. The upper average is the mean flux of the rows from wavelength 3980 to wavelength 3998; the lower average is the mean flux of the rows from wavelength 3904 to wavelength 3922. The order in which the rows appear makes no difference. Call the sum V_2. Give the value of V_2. 13.0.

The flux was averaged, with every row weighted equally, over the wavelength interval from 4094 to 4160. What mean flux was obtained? 7.53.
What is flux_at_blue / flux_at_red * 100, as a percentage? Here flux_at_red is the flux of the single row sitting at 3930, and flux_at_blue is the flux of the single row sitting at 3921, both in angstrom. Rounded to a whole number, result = 204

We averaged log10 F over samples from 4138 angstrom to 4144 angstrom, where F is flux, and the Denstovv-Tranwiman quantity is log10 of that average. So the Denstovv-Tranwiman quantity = -0.07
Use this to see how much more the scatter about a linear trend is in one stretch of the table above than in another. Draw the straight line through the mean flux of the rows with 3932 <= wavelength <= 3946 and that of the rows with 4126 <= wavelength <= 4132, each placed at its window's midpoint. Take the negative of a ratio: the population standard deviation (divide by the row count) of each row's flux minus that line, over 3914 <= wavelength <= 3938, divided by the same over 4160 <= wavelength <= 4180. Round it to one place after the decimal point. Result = -2.3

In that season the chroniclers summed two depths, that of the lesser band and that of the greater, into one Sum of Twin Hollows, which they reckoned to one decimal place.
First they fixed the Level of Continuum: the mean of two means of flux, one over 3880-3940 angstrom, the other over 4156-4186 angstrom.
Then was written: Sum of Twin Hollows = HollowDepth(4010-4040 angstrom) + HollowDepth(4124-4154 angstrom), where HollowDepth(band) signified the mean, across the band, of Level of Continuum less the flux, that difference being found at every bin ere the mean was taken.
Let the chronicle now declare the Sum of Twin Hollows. -3.6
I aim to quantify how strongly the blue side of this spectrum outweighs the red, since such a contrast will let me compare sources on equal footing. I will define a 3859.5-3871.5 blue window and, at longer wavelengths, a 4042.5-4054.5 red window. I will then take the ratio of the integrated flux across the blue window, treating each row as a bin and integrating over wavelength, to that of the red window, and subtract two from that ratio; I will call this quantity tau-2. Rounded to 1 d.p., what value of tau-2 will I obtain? -1.5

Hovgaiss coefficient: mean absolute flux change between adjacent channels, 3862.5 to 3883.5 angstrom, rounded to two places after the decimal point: 0.25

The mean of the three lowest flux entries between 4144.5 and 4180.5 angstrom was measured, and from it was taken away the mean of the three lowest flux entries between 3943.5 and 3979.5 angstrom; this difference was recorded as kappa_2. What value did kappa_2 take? 3.6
